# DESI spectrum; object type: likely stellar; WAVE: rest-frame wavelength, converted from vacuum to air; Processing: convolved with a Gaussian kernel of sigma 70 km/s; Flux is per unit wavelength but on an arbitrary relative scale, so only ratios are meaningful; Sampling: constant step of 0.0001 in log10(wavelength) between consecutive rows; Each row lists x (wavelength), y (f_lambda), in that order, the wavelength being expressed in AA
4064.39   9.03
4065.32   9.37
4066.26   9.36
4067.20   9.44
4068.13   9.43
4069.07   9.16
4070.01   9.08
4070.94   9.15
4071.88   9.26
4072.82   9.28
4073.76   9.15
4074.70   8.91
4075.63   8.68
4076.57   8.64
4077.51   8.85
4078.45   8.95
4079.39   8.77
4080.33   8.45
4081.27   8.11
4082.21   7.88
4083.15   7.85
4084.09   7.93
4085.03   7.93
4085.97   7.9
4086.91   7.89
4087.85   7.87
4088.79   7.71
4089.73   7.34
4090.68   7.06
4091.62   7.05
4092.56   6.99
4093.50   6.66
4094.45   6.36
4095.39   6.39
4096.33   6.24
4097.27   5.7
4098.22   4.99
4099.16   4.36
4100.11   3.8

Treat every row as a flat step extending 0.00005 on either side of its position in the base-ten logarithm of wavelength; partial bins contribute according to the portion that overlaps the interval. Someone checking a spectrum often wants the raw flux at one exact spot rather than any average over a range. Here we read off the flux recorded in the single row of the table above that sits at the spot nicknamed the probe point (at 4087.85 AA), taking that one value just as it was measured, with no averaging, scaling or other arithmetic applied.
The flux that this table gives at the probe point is 7.87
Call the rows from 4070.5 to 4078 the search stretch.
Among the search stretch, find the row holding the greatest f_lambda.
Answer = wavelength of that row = 4072.82 AA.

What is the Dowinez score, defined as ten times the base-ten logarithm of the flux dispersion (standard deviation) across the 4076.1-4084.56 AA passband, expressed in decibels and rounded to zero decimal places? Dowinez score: -4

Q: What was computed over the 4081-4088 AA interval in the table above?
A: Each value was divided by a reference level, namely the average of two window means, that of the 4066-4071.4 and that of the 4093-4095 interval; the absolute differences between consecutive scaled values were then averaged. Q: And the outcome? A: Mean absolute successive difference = 0.007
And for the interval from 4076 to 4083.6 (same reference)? 0.026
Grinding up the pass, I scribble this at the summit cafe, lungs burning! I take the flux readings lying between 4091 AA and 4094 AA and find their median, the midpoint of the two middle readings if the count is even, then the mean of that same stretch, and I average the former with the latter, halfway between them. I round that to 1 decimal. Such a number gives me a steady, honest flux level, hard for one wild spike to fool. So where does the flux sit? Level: 6.9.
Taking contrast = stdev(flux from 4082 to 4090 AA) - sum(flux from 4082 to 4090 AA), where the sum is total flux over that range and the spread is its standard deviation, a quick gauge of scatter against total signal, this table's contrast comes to -70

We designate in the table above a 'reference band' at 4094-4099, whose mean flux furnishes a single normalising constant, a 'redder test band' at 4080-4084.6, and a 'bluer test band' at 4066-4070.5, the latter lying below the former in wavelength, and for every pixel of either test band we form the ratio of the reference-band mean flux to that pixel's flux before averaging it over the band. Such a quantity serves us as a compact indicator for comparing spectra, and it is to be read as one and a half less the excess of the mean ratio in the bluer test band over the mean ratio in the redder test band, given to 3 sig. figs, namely 1.60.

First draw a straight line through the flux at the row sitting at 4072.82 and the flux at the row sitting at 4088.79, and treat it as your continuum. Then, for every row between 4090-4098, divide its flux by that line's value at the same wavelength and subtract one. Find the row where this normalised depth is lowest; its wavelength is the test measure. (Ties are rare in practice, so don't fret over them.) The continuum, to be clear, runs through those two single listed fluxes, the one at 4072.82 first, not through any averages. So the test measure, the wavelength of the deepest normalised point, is 4097.27 AA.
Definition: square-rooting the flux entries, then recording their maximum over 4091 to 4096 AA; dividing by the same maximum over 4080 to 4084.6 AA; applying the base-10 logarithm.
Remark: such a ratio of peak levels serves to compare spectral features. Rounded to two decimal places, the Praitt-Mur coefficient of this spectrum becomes -0.04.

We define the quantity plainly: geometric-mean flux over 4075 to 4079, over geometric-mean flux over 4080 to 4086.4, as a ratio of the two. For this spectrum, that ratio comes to 1.10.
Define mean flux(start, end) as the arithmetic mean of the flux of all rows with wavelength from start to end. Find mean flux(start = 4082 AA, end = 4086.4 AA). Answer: 7.9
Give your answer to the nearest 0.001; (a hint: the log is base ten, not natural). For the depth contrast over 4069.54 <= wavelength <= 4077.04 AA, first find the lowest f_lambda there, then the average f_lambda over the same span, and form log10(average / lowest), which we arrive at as 0.019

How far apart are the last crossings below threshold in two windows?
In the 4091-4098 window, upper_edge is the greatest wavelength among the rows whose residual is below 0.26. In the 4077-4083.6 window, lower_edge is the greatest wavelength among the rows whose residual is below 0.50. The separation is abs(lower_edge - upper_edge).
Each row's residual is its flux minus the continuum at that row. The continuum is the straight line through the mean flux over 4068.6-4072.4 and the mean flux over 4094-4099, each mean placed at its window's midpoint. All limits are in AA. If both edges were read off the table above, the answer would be 14.1 AA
